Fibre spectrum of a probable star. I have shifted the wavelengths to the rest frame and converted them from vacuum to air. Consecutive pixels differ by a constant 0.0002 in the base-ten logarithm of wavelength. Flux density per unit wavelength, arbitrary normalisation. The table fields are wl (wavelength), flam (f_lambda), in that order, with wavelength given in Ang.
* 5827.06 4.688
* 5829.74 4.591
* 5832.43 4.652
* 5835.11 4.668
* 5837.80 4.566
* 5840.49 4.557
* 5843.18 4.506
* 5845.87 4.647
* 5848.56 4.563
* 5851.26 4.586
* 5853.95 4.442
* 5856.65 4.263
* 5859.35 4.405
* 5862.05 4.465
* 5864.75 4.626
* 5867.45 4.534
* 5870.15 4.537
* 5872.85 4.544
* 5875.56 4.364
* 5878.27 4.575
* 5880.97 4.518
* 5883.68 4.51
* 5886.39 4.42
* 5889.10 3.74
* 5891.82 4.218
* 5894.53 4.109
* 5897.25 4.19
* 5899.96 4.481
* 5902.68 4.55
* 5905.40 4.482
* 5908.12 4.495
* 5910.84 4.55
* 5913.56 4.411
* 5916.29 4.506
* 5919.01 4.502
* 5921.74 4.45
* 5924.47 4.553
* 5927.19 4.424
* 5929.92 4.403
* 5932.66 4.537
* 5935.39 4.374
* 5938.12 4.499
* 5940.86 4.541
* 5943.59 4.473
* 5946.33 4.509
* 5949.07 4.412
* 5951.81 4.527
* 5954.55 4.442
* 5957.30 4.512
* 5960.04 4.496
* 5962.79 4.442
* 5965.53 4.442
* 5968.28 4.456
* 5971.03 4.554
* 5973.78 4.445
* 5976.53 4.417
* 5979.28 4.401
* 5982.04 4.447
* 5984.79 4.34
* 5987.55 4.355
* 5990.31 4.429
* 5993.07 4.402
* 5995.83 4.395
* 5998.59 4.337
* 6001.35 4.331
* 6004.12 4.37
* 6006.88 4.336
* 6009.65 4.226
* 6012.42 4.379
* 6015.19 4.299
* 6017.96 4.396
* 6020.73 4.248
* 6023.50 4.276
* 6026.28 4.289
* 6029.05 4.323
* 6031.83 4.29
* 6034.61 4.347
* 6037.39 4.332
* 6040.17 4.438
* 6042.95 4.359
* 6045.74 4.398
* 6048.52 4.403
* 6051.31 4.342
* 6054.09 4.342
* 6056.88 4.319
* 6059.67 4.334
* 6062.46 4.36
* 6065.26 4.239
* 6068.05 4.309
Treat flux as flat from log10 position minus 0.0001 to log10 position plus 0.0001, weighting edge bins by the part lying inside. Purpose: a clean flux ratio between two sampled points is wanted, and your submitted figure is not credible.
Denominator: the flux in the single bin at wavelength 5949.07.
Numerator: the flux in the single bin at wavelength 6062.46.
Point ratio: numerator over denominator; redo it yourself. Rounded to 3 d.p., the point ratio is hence 0.988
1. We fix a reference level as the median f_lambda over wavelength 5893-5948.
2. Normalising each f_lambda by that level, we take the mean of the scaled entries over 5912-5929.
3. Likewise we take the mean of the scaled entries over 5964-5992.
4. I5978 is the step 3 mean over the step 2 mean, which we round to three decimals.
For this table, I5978 0.990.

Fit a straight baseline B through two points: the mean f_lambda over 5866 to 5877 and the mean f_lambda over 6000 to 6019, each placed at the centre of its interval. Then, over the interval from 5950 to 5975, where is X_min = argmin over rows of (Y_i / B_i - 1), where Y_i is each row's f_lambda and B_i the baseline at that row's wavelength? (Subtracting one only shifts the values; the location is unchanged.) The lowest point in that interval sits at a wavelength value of 5954.55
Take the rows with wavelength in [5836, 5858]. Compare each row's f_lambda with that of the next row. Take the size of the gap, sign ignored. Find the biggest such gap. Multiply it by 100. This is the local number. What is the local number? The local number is 18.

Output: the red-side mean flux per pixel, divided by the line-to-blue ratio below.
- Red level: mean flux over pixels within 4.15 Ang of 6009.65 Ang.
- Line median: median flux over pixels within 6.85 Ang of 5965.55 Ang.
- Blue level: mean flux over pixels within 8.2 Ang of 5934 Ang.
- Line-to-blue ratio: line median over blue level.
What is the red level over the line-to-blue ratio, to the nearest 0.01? 4.32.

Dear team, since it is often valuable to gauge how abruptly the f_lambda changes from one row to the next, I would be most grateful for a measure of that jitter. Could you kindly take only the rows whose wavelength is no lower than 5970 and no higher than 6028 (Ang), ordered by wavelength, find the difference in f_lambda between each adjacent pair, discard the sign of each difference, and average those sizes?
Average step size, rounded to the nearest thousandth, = 0.060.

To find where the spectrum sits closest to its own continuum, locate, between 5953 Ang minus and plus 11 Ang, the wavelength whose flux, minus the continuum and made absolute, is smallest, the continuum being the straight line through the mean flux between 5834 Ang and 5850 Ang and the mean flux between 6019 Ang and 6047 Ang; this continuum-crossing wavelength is 5954.55 Ang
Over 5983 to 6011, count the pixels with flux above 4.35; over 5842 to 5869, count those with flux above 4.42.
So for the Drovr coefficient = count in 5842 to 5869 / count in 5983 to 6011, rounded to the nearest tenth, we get 1.6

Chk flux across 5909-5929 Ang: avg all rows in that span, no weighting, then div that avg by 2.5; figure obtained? 1.79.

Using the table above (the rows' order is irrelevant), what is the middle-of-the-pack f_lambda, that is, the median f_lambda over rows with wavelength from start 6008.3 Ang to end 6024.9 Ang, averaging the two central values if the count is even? 4.29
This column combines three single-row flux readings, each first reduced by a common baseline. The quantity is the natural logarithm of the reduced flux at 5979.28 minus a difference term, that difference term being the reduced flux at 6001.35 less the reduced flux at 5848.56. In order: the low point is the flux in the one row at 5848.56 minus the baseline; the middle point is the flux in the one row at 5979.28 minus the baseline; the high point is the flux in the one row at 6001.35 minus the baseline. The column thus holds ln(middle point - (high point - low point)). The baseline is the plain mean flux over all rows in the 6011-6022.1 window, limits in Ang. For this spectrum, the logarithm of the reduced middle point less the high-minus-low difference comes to -1.20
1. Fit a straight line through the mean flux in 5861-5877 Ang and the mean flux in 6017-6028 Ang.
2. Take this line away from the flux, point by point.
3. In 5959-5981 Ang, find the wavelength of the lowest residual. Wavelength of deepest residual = 5979.28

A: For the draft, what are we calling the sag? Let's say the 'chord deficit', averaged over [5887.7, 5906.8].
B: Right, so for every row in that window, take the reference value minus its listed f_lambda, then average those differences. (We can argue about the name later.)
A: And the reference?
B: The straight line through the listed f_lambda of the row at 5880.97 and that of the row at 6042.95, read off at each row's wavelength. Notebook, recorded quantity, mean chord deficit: 0.25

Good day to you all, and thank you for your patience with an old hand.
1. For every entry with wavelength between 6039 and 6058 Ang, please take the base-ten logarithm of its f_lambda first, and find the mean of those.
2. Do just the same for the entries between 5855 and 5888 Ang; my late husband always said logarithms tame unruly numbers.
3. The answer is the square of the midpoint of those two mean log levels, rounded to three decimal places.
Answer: 0.417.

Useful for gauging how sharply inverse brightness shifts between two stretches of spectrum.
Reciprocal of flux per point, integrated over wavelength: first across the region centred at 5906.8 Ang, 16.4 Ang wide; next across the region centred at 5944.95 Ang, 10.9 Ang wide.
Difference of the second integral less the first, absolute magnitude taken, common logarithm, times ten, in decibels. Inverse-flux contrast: 1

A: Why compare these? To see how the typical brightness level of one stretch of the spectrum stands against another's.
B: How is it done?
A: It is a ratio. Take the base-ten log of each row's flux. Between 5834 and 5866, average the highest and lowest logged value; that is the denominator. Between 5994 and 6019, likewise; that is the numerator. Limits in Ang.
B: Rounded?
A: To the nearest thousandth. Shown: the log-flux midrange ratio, 0.977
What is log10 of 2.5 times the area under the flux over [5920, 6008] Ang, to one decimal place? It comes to 3.0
